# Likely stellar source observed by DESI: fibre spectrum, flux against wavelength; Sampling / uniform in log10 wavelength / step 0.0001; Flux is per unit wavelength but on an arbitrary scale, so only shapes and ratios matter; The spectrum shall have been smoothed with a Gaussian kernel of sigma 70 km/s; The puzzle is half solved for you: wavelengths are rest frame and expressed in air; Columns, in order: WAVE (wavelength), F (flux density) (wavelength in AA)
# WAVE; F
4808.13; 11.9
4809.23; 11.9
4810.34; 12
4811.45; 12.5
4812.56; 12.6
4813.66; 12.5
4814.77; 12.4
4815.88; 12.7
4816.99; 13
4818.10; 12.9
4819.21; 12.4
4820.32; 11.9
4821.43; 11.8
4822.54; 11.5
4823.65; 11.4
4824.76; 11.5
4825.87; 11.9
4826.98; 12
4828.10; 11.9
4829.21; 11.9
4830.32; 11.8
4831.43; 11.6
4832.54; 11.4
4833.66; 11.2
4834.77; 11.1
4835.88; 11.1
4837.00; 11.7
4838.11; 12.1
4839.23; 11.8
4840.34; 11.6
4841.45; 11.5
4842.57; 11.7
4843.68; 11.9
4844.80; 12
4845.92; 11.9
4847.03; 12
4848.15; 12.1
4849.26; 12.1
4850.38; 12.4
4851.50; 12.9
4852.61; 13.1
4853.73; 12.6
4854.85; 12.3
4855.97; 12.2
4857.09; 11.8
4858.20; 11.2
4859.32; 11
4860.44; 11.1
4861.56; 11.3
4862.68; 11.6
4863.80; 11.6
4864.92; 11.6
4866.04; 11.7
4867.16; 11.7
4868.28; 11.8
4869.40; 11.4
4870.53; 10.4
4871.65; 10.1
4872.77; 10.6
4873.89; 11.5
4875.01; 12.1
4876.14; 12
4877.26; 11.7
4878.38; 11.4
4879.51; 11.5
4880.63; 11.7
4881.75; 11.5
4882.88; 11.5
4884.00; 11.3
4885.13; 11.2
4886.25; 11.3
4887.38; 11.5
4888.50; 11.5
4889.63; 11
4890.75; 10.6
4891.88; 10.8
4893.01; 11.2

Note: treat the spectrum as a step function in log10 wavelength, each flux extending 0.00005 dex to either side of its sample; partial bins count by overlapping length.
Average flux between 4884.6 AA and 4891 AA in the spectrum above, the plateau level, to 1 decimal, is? 11.2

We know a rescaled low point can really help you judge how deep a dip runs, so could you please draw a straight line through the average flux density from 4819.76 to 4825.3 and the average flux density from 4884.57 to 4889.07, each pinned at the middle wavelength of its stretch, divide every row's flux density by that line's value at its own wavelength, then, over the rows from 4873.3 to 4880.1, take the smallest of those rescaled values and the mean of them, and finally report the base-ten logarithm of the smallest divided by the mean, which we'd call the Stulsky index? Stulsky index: -0.011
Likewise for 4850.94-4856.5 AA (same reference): -0.014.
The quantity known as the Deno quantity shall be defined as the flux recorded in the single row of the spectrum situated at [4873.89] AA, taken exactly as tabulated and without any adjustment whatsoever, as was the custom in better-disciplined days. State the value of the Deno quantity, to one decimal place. 11.5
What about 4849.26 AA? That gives 12.1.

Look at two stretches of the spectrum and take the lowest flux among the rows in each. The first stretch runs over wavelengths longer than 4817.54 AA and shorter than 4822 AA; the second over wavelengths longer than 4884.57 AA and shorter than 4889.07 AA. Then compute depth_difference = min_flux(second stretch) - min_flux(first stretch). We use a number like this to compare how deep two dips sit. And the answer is -0.60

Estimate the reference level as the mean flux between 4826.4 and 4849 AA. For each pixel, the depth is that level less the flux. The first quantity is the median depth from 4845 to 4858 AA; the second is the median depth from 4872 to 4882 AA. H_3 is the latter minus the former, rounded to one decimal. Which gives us 0.7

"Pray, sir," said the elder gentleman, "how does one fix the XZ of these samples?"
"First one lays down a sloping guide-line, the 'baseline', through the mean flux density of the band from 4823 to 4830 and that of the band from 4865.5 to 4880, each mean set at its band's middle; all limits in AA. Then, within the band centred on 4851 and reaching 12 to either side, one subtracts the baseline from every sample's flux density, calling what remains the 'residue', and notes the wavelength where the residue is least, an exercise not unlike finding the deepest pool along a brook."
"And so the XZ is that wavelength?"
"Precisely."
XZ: 4859.32 AA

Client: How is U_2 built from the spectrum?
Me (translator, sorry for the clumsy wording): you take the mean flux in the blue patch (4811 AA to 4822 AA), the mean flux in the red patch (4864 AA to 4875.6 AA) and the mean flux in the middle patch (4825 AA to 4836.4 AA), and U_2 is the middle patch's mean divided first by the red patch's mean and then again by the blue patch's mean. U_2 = 0.0823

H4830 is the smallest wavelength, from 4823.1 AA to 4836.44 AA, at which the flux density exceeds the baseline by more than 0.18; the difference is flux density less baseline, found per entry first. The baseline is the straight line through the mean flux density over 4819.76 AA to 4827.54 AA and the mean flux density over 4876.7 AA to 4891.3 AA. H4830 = 4825.87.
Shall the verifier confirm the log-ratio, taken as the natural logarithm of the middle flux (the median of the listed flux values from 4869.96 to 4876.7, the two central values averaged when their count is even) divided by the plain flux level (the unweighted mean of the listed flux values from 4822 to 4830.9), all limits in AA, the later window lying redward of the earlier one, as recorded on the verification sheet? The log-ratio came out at -0.06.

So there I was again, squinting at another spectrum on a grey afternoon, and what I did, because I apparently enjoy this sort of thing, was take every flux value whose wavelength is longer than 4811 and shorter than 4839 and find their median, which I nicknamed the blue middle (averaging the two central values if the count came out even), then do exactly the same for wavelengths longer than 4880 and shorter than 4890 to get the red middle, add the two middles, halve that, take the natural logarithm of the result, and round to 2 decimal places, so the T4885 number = 2.46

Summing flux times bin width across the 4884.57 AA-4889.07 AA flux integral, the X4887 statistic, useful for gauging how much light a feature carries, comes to 51.2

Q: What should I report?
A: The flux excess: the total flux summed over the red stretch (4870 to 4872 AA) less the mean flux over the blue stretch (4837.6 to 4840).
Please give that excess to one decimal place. 8.6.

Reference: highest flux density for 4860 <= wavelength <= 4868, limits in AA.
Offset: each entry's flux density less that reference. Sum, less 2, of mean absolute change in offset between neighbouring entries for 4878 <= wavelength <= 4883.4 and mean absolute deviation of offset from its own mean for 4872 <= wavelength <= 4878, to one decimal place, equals -1.5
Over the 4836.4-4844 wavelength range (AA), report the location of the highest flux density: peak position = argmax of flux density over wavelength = 4838.11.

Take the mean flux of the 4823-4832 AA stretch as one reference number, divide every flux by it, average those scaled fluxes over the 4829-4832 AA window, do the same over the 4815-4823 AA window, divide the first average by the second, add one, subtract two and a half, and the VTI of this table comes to -0.54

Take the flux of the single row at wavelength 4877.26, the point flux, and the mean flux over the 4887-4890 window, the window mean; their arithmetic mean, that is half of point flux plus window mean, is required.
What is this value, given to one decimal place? 11.5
